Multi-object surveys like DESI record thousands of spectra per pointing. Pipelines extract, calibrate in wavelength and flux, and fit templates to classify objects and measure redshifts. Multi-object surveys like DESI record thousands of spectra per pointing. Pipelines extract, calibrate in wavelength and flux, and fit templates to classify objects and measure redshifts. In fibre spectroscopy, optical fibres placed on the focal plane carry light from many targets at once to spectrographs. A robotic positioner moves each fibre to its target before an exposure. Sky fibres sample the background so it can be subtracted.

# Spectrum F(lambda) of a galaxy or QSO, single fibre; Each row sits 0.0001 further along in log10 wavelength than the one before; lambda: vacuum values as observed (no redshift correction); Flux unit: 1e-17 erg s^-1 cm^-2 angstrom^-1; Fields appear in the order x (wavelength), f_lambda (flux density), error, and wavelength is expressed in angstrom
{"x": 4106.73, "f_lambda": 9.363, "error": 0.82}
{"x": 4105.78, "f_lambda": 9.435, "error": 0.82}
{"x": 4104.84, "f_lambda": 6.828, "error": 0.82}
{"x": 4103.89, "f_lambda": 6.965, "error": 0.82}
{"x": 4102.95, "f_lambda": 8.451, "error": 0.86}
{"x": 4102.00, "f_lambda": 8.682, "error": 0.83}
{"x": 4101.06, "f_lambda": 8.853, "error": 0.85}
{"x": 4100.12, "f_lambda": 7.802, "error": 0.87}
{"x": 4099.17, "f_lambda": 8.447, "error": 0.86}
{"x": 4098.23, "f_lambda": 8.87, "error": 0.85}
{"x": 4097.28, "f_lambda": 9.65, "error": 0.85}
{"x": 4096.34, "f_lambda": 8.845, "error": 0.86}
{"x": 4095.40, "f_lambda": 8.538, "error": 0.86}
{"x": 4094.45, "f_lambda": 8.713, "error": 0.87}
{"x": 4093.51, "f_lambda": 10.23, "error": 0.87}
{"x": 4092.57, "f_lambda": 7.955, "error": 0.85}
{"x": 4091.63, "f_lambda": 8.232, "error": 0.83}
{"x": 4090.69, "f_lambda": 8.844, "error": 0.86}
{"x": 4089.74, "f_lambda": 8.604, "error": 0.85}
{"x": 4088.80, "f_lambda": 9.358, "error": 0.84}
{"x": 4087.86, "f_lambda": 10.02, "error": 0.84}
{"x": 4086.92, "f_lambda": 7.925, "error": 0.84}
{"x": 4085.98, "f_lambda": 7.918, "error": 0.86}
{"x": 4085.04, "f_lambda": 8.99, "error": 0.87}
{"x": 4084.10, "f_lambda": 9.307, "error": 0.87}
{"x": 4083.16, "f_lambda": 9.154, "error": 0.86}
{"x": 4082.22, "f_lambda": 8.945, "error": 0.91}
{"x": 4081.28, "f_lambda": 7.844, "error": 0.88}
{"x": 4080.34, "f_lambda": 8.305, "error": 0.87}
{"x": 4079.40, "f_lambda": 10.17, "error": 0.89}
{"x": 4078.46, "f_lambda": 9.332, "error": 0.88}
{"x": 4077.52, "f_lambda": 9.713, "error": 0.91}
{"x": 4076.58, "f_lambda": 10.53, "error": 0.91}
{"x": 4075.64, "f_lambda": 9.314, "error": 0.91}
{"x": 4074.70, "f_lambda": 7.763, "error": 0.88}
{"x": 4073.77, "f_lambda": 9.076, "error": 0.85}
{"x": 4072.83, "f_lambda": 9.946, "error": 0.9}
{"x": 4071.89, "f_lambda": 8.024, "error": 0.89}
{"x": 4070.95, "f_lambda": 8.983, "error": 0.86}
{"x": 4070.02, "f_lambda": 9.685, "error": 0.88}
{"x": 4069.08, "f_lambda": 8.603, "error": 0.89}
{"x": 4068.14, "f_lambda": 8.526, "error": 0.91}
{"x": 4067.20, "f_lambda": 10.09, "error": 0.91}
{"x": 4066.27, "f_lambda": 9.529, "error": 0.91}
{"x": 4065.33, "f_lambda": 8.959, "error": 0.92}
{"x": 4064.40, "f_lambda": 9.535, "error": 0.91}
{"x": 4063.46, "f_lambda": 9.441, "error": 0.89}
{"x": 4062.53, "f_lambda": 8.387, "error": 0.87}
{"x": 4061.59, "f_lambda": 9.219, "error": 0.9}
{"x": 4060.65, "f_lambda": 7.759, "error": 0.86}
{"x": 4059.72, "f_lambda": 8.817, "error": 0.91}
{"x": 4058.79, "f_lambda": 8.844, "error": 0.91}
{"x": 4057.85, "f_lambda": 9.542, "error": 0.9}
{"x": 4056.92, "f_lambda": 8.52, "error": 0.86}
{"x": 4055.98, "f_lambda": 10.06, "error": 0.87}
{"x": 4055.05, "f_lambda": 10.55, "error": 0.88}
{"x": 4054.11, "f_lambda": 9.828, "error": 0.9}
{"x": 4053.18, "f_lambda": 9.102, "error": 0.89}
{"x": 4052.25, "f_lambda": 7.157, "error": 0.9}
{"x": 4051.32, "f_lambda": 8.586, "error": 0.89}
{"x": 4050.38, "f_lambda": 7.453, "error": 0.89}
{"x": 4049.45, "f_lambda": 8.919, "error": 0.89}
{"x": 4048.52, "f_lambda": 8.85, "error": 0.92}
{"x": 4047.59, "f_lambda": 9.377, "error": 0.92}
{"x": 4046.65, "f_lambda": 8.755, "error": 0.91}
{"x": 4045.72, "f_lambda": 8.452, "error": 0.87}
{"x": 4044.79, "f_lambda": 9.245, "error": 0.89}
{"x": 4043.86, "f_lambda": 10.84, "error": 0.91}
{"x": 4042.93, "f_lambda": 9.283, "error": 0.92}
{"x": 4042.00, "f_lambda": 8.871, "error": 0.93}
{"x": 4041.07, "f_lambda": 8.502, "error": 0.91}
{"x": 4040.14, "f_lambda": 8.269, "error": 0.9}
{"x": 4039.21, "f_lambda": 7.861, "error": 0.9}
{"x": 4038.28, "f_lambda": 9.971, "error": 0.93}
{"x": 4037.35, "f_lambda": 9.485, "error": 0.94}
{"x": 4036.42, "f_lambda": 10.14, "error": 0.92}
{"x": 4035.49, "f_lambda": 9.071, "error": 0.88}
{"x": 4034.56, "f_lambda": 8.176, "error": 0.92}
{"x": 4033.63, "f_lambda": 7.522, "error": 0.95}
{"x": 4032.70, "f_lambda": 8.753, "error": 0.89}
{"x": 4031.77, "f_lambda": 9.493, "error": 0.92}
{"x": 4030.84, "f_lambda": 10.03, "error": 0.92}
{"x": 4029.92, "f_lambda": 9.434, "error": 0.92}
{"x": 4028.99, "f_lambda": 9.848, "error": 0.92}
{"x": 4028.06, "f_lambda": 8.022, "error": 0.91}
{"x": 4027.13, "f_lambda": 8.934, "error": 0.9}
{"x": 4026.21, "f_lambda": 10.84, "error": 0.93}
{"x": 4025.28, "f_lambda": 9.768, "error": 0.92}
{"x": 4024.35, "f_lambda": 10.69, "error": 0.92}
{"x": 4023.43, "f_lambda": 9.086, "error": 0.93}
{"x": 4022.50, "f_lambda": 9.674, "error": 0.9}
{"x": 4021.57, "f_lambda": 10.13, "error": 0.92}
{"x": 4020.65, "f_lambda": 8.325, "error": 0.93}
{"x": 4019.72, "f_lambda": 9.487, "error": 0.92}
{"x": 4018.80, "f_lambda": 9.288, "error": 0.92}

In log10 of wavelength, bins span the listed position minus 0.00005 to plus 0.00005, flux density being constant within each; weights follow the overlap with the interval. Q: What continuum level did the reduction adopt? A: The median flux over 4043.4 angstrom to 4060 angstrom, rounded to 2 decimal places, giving 8.88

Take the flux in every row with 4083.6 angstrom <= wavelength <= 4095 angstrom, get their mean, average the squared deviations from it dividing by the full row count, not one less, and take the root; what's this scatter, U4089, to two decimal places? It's 0.75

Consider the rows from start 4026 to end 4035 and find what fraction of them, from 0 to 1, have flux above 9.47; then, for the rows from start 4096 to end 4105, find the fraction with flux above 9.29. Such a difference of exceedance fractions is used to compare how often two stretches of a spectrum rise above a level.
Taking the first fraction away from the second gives -0.3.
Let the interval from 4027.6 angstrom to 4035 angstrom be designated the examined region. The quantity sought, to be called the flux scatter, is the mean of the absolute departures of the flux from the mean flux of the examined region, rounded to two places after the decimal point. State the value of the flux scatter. 0.79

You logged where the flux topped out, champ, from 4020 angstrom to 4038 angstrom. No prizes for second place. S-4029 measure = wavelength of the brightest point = 4026.21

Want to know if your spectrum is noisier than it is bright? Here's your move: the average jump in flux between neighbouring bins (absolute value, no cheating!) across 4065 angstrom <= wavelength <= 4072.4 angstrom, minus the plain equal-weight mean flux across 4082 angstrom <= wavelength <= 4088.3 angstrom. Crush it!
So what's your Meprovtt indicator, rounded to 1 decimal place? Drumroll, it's -8.1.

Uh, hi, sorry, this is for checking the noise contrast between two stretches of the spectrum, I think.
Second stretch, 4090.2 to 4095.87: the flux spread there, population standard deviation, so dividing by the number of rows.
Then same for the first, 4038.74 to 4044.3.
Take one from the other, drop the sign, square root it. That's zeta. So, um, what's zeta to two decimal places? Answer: 0.49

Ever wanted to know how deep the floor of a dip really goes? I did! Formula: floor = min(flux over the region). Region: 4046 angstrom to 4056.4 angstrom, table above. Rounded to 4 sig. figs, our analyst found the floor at 7.157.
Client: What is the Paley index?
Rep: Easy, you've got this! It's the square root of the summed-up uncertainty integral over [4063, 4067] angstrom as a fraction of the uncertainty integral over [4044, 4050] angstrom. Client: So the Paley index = 0.8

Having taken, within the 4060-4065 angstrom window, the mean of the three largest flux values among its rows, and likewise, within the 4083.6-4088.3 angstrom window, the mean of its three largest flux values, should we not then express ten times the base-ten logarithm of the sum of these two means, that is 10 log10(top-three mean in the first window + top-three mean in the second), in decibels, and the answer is 12.75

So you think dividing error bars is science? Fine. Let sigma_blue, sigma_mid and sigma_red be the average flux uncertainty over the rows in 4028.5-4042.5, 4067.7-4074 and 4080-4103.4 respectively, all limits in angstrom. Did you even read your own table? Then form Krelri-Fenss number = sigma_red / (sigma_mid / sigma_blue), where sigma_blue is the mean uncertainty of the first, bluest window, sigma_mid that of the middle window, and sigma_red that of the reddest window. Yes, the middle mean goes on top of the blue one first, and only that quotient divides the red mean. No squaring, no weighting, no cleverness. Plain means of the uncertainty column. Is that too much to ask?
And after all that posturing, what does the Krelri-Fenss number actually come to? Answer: 0.891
